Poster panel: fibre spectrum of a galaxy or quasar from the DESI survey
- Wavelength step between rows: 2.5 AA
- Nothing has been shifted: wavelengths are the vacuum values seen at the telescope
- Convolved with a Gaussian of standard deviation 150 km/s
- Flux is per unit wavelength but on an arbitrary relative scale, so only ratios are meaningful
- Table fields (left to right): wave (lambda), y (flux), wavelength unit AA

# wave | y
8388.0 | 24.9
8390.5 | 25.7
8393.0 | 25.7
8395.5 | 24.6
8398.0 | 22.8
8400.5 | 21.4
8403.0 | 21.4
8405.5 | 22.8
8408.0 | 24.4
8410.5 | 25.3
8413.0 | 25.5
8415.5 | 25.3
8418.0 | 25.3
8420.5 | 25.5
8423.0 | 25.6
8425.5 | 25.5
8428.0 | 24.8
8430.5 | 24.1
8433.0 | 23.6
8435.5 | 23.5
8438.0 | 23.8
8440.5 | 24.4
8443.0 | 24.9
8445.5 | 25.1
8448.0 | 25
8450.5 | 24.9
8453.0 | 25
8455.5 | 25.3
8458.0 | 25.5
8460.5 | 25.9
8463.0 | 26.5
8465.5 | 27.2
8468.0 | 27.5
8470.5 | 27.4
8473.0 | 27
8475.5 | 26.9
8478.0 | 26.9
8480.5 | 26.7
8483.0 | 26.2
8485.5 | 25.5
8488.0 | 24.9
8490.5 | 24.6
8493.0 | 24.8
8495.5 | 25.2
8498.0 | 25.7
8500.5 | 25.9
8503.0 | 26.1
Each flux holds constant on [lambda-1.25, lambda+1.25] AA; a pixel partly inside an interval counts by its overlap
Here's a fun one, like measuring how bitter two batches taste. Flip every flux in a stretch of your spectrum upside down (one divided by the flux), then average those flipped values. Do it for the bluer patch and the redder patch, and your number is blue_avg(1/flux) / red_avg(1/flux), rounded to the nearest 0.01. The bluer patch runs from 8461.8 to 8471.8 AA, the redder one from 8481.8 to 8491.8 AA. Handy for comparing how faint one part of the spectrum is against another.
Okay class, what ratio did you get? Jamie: 0.93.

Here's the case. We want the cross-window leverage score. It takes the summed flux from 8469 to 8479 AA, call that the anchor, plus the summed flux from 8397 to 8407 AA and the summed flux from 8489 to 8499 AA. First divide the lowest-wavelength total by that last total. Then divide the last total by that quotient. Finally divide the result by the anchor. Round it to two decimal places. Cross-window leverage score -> 1.05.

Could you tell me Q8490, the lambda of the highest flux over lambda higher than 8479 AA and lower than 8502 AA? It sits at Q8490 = 8480.5 AA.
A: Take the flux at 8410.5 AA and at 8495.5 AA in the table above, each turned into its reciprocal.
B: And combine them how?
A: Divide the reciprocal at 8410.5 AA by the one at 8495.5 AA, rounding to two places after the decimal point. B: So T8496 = 1.00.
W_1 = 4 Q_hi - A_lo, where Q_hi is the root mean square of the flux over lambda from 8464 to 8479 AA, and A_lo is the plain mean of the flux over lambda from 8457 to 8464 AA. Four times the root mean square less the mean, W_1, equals 83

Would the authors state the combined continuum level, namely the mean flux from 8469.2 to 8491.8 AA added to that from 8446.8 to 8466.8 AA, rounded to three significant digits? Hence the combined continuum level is 51.9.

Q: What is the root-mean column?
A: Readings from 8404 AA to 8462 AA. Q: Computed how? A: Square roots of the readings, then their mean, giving 4.98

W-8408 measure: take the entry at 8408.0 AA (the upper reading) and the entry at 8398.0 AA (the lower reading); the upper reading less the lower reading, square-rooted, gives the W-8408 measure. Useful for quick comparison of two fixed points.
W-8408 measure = 1.3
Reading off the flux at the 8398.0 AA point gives 22.8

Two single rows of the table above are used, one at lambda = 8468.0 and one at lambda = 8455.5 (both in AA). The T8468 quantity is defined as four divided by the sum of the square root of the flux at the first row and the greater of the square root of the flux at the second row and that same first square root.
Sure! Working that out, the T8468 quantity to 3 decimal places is 0.381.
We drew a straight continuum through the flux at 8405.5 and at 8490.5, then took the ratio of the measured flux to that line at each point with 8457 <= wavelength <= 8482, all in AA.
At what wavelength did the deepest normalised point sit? 8458.0 AA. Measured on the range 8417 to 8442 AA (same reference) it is 8435.5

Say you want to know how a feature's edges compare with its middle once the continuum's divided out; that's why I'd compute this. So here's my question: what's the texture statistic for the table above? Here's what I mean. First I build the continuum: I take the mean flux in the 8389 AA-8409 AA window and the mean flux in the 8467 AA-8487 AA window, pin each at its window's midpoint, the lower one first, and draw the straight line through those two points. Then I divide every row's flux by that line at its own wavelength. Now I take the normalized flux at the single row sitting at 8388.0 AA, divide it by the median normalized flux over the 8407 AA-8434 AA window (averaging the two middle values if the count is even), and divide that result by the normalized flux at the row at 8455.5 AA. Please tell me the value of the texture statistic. 1.06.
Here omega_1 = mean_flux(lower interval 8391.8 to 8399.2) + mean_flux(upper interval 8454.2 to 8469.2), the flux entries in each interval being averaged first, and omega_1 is 50.7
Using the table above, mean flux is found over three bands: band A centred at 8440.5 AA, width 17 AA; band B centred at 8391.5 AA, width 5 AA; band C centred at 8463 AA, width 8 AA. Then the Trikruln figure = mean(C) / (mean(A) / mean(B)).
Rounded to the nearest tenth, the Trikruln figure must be 28.0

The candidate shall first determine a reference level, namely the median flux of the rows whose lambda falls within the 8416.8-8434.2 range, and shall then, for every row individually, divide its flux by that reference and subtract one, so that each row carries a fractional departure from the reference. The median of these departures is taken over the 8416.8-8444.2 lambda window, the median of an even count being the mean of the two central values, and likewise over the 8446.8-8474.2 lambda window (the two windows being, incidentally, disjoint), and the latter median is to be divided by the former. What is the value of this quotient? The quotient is -1.2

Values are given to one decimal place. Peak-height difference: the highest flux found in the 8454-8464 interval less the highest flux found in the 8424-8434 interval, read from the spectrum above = 1.0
